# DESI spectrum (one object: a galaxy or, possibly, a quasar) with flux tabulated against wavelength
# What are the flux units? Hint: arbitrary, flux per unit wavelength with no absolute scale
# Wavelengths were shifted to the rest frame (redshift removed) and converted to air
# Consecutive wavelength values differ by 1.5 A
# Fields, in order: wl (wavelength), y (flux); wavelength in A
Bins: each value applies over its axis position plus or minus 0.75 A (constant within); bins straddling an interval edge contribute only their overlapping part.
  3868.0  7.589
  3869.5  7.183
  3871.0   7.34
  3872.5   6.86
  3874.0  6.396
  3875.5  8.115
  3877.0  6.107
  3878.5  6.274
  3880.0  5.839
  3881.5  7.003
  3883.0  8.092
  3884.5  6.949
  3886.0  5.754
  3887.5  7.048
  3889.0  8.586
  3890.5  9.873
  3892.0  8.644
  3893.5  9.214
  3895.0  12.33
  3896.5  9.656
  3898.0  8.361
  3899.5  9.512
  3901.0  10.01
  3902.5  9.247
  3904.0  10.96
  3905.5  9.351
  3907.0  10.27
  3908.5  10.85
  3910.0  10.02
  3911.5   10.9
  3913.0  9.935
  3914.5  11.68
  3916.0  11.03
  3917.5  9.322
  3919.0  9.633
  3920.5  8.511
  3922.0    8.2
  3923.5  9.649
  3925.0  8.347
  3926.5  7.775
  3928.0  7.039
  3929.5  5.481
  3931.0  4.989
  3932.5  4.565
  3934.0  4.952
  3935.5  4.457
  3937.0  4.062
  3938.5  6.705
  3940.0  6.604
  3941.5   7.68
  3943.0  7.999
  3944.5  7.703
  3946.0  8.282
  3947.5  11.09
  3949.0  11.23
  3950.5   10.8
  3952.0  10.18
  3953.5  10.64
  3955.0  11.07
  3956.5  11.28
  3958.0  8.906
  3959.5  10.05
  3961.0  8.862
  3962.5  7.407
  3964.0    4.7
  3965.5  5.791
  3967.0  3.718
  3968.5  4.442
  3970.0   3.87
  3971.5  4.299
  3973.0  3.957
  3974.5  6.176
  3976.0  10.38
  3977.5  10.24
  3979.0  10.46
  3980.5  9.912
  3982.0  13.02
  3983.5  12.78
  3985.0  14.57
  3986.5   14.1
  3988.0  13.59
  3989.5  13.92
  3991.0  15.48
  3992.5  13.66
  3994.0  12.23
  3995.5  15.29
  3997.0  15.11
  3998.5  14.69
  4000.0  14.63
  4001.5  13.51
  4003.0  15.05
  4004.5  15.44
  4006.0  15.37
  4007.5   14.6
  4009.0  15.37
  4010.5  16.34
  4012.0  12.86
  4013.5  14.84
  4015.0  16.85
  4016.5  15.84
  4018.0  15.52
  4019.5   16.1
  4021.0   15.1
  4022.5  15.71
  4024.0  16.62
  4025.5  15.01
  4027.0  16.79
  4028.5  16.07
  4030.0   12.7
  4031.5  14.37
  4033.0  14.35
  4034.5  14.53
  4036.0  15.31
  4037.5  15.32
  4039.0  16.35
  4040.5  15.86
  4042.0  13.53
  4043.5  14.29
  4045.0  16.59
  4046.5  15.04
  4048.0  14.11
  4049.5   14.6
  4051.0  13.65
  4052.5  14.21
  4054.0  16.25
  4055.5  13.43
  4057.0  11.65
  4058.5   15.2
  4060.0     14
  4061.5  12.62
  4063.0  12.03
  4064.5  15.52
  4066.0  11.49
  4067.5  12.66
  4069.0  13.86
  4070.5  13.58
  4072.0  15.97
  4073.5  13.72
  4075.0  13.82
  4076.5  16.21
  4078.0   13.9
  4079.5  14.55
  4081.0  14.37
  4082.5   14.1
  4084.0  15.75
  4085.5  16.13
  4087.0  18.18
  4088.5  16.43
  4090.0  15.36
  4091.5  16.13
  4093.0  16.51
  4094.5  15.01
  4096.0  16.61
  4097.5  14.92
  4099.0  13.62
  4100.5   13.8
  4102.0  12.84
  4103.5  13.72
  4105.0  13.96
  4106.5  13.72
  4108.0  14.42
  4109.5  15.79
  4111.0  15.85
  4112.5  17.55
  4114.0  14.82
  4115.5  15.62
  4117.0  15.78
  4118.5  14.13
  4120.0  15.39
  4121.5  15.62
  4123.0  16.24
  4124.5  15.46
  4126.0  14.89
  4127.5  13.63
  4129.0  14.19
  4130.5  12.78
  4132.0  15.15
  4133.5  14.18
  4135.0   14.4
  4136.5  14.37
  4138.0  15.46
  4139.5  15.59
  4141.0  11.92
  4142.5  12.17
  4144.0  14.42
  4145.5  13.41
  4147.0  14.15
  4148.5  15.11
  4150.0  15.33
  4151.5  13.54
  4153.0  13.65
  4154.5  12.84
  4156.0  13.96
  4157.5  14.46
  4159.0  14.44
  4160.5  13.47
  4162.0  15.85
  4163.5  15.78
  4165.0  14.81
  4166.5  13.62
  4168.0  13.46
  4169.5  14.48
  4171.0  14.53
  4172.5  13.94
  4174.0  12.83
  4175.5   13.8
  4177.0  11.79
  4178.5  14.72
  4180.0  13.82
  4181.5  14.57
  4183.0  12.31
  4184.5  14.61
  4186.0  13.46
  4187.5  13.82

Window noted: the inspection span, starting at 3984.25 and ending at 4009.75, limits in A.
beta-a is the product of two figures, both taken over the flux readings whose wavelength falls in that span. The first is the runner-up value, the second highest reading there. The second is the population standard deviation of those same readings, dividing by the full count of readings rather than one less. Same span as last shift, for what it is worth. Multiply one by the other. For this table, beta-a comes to 13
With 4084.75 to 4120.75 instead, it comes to 23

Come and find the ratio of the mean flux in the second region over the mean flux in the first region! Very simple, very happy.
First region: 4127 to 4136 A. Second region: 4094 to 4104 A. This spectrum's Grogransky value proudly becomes 1.02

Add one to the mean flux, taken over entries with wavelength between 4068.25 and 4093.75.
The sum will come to 16.2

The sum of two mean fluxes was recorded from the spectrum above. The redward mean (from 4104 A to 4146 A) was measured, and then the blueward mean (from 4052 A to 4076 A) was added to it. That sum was 28.4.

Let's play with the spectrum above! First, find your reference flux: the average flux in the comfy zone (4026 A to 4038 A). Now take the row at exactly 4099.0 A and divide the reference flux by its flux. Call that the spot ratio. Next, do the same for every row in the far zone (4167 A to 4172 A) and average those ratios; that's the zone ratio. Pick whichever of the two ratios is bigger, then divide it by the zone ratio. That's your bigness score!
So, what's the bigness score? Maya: 1.04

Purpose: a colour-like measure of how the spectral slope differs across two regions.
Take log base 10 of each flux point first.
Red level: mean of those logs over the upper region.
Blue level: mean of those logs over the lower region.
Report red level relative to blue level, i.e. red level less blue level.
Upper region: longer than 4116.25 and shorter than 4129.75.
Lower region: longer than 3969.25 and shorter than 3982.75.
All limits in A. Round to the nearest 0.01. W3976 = 0.31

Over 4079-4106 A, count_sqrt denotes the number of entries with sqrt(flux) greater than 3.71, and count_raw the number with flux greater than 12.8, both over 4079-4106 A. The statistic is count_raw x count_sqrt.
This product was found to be 270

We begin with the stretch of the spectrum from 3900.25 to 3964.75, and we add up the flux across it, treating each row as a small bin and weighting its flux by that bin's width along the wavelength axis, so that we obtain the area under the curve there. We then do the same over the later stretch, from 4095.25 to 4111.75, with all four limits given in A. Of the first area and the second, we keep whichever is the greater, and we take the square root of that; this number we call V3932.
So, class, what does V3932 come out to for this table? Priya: 24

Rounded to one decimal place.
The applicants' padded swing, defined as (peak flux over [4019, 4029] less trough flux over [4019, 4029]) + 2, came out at 3.8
